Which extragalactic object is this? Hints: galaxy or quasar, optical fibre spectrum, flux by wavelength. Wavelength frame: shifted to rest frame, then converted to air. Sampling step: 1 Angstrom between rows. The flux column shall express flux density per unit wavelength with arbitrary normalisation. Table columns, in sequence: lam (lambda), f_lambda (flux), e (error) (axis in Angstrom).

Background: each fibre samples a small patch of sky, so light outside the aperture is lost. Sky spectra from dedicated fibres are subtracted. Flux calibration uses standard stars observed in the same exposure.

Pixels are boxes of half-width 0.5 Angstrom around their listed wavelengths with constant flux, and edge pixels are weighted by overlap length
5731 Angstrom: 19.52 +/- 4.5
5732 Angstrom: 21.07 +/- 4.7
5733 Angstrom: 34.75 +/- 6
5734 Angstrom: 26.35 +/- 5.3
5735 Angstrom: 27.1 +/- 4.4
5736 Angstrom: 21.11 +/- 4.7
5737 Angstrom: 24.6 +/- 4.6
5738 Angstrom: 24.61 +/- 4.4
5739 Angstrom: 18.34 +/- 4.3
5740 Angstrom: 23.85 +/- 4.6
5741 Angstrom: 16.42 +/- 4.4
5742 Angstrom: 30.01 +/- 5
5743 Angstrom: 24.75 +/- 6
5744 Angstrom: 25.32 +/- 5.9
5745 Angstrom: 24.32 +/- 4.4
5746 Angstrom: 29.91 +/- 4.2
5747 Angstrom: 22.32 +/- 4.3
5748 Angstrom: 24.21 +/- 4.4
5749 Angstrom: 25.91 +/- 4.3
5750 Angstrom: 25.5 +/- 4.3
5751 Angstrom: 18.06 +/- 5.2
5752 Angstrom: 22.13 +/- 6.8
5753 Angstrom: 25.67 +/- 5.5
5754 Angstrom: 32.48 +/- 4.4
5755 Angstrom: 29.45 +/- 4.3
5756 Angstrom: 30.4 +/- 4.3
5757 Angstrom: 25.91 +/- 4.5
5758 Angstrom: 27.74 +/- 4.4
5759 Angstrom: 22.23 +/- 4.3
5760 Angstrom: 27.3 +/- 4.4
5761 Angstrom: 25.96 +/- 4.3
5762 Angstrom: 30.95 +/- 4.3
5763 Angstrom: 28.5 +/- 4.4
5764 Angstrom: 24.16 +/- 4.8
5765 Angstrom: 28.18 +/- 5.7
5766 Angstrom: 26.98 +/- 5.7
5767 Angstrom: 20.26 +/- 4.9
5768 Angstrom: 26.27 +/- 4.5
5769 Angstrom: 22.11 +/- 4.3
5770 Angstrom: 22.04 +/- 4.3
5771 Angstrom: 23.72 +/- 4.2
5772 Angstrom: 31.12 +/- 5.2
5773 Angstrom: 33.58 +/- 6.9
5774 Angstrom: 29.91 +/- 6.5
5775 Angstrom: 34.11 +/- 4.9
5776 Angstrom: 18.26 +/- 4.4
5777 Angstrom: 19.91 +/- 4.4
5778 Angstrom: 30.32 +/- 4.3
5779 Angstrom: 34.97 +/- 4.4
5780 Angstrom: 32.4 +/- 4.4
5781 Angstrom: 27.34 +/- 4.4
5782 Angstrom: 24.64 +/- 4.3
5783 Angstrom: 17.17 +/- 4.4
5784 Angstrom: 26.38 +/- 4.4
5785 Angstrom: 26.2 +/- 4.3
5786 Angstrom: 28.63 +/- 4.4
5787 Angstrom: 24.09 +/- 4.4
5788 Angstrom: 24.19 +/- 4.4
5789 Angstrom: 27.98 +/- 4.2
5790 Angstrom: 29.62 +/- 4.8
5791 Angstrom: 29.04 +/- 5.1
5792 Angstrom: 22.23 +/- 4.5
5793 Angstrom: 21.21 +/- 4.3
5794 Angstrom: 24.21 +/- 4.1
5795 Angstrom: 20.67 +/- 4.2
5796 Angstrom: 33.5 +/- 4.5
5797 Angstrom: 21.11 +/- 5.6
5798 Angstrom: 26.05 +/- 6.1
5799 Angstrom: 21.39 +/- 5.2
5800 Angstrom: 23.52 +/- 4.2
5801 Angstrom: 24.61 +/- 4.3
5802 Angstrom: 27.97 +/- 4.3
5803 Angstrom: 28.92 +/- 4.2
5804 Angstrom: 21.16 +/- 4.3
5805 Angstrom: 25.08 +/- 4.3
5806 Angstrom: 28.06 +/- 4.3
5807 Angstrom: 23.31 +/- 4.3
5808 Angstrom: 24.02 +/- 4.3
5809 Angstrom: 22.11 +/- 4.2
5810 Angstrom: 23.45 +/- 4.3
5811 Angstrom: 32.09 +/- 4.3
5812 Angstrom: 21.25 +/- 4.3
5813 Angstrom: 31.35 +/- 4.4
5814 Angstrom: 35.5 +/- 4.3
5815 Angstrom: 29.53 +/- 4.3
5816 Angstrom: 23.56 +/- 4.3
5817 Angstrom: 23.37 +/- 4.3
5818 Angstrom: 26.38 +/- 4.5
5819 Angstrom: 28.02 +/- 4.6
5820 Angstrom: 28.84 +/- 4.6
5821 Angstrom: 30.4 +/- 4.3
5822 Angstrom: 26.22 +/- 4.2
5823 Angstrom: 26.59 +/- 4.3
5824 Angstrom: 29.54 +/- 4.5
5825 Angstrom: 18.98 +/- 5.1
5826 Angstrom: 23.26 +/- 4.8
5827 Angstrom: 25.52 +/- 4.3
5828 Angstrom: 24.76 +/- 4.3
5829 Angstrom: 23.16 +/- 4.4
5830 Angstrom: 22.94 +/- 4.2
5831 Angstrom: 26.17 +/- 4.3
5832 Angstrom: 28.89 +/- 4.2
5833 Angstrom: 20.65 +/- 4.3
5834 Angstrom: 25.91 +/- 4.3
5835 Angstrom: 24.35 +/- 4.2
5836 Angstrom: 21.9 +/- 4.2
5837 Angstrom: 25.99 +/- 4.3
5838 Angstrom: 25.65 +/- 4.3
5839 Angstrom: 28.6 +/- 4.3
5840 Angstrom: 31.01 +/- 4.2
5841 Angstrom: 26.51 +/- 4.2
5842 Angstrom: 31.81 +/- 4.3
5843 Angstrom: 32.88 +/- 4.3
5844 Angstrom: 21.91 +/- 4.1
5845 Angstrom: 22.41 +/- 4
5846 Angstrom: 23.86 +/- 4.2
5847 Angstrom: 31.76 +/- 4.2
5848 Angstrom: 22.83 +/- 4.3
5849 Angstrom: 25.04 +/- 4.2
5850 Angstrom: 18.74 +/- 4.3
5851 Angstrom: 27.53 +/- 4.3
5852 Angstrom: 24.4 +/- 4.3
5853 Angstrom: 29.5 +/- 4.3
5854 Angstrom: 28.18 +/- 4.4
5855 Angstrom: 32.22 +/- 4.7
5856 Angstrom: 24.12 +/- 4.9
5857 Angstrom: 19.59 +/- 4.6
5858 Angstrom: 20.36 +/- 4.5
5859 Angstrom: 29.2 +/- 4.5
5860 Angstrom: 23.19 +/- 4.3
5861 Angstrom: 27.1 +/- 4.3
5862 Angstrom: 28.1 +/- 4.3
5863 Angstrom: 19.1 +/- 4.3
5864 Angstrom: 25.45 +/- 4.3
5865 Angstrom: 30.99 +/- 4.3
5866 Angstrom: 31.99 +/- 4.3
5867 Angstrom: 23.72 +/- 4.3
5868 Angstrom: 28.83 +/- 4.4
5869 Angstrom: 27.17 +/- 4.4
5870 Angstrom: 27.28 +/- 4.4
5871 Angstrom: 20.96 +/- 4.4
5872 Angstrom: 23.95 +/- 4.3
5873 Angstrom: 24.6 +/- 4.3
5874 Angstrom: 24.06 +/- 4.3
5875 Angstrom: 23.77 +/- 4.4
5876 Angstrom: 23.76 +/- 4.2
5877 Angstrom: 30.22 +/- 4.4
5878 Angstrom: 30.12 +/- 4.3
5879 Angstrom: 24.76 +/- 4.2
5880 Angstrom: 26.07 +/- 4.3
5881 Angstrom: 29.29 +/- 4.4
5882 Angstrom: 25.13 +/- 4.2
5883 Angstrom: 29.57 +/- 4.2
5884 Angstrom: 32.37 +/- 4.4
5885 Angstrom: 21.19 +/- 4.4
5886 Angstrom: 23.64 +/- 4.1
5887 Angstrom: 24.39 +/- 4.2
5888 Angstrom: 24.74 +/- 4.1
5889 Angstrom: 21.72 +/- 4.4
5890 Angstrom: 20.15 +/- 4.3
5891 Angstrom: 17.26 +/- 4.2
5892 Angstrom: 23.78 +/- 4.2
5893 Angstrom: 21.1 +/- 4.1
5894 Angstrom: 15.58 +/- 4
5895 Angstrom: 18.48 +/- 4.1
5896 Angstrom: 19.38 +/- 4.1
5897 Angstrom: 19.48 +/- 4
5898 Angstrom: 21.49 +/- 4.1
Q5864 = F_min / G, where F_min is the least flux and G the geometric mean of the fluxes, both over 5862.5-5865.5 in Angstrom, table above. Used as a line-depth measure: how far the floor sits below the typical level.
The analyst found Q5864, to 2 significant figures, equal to 0.77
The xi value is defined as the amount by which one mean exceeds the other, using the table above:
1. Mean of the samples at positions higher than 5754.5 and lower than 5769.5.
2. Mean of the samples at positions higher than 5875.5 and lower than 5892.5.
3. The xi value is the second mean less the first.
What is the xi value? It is -1.2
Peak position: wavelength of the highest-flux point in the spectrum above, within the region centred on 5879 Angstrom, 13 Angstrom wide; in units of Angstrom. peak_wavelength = 5884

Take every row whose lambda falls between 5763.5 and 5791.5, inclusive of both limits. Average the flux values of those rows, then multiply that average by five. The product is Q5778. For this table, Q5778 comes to 133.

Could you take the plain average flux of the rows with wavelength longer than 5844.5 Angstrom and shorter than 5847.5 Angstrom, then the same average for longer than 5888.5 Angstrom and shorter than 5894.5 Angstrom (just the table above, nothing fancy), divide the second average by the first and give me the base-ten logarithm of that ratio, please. -0.12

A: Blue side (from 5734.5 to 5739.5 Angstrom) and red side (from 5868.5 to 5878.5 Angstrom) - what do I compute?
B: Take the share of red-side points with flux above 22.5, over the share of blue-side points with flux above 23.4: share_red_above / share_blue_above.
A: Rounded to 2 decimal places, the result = 1.50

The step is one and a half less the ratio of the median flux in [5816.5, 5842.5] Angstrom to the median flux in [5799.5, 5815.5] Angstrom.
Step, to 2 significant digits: 0.45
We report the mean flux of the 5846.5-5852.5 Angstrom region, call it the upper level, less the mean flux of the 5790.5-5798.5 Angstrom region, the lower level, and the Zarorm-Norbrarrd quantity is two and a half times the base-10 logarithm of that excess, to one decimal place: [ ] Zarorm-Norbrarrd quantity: -1.3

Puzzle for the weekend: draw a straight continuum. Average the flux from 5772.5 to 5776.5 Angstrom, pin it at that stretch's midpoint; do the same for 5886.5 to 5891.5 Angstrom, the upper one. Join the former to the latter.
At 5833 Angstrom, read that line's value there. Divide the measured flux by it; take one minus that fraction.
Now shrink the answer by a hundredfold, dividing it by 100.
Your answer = 0.0018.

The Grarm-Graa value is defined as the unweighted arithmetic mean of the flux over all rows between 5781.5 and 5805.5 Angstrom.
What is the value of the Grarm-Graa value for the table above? 25.0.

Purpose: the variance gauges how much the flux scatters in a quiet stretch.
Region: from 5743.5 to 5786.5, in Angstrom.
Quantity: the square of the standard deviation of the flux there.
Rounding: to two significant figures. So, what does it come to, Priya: 19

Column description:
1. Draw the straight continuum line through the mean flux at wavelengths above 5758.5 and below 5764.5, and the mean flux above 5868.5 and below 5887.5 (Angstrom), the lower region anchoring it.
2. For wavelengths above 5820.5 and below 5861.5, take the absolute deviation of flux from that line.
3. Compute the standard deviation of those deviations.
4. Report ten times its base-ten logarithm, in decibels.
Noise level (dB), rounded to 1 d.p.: 3.3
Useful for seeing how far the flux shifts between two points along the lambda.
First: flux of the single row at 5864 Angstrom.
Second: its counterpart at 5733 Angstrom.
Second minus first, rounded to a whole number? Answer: 9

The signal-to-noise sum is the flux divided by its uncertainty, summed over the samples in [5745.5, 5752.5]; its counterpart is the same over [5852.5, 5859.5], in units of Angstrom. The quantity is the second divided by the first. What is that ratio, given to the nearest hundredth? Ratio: 1.10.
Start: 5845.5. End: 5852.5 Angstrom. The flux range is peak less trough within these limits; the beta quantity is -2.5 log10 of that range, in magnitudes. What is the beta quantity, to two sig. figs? -2.8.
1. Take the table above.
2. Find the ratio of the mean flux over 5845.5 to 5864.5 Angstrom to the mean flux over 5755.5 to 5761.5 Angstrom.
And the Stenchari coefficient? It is 0.95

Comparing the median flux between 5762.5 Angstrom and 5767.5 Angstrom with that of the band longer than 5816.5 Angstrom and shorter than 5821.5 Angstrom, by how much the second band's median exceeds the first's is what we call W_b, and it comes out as 1.0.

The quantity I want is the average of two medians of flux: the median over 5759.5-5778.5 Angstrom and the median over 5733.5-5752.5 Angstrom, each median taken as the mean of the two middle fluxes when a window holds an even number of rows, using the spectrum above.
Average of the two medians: 25.8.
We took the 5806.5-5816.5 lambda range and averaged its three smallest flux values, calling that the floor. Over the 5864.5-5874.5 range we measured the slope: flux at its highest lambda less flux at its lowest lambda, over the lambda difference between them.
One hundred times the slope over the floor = -3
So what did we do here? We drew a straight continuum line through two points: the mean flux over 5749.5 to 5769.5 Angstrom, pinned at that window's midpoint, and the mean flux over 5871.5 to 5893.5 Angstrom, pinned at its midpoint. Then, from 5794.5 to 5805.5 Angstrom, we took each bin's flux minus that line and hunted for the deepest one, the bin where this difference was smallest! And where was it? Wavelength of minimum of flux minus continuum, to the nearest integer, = 5795 Angstrom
